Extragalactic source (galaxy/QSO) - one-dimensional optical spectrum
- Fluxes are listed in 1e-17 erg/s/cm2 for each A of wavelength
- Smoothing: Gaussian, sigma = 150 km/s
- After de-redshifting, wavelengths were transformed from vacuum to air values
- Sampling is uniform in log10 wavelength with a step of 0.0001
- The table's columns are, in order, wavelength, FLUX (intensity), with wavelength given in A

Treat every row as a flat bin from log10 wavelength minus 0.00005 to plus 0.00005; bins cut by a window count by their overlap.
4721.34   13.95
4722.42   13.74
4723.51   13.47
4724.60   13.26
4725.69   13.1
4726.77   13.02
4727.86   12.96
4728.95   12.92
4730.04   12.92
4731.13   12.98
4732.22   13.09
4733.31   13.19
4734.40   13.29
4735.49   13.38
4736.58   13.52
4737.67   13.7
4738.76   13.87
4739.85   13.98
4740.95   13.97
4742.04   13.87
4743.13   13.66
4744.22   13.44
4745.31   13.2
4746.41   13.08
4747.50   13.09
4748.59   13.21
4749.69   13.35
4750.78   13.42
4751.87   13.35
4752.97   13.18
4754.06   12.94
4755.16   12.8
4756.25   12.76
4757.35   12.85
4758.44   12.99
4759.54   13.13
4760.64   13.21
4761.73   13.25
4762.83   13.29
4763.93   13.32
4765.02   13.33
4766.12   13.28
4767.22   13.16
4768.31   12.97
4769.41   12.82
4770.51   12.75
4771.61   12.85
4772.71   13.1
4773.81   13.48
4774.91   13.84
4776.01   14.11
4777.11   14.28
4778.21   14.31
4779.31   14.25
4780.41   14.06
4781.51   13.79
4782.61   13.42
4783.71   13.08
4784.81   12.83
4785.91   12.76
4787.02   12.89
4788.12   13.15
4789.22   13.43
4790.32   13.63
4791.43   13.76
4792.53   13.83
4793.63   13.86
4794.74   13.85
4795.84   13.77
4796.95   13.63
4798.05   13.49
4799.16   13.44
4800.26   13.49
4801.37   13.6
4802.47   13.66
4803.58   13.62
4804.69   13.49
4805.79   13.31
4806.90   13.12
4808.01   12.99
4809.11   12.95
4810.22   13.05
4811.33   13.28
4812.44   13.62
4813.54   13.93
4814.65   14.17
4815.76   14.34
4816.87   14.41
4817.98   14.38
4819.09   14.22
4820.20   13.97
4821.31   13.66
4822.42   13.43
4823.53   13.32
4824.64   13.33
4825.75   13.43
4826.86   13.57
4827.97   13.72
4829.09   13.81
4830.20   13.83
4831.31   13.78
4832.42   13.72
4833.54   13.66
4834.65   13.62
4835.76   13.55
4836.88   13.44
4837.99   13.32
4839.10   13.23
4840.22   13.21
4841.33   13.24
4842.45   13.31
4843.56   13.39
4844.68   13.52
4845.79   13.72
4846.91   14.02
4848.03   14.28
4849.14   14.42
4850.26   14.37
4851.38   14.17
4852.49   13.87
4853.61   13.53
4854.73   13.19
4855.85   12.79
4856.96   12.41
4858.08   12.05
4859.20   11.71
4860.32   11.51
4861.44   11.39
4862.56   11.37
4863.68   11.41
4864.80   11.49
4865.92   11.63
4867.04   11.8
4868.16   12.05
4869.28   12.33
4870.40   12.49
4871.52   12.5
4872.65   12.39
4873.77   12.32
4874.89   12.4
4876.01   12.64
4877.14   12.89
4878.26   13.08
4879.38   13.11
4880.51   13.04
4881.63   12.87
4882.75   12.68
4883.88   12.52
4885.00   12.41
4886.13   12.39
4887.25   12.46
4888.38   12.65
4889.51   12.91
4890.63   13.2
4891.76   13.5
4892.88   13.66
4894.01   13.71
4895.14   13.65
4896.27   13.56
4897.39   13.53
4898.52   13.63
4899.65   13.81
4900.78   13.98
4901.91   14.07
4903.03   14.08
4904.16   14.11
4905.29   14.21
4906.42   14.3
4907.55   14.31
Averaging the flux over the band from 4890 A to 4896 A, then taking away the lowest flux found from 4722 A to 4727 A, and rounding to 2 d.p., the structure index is 0.52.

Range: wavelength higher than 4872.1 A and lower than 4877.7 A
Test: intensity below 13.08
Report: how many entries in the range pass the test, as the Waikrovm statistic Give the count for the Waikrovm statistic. 5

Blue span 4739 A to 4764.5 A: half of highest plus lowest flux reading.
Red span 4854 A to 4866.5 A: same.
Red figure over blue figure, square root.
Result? 0.96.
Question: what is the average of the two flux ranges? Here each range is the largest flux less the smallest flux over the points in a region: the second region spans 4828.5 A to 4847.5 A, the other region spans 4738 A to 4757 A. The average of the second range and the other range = 1.0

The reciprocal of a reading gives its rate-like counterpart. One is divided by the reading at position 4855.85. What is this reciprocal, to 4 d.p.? 0.0782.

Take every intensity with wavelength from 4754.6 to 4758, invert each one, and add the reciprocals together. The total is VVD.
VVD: 0.234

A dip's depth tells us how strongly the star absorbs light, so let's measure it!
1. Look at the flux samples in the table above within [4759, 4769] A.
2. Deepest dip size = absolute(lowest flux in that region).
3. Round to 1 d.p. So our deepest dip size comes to 13.0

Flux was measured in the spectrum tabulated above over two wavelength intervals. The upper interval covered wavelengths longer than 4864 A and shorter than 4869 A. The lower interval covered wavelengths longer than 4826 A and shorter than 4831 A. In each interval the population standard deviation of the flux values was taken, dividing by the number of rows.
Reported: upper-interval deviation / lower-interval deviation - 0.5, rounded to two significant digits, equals 1.5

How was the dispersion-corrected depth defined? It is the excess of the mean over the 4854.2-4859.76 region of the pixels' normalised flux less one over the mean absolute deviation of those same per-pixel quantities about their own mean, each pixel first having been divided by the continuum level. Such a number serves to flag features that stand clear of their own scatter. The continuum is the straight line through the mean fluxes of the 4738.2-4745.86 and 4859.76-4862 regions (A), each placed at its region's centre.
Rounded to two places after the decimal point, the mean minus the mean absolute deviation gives 0.04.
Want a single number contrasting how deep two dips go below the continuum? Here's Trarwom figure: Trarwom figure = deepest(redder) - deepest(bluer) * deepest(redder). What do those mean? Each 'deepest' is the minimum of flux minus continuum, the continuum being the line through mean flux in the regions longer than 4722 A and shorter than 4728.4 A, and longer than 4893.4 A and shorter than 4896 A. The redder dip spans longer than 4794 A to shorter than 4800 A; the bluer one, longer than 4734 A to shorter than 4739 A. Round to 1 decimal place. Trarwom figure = 0.0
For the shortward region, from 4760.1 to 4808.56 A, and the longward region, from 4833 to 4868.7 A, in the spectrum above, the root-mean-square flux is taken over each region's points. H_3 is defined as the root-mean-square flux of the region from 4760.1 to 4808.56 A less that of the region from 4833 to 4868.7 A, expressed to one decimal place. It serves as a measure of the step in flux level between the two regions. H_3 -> 0.5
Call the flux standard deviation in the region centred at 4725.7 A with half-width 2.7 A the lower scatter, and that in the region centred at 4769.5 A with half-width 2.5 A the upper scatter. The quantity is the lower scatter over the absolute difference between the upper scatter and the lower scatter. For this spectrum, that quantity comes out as 4.6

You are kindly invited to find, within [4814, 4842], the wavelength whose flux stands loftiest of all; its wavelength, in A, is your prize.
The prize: 4816.87 A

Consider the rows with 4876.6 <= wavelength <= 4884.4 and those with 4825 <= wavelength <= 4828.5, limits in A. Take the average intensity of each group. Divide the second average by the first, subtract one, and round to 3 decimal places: 0.053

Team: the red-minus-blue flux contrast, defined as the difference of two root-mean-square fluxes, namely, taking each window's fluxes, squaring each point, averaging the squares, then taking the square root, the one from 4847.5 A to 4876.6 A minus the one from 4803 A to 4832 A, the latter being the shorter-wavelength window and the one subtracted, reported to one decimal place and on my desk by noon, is -1.1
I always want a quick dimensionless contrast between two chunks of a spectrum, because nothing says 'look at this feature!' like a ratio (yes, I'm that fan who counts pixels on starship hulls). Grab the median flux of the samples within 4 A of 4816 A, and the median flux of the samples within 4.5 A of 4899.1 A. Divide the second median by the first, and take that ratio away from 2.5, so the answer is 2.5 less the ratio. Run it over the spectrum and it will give 1.53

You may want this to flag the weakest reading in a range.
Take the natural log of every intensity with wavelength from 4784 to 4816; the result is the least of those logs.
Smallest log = 2.546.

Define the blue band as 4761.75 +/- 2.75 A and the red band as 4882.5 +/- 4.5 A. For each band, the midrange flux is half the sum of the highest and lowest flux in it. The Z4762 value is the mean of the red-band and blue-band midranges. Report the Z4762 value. 13.0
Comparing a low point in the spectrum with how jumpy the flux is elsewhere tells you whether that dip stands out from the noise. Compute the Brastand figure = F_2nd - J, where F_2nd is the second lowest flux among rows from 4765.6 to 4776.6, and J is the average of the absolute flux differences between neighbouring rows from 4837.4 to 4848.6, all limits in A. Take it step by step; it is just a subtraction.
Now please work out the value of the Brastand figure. 12.69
